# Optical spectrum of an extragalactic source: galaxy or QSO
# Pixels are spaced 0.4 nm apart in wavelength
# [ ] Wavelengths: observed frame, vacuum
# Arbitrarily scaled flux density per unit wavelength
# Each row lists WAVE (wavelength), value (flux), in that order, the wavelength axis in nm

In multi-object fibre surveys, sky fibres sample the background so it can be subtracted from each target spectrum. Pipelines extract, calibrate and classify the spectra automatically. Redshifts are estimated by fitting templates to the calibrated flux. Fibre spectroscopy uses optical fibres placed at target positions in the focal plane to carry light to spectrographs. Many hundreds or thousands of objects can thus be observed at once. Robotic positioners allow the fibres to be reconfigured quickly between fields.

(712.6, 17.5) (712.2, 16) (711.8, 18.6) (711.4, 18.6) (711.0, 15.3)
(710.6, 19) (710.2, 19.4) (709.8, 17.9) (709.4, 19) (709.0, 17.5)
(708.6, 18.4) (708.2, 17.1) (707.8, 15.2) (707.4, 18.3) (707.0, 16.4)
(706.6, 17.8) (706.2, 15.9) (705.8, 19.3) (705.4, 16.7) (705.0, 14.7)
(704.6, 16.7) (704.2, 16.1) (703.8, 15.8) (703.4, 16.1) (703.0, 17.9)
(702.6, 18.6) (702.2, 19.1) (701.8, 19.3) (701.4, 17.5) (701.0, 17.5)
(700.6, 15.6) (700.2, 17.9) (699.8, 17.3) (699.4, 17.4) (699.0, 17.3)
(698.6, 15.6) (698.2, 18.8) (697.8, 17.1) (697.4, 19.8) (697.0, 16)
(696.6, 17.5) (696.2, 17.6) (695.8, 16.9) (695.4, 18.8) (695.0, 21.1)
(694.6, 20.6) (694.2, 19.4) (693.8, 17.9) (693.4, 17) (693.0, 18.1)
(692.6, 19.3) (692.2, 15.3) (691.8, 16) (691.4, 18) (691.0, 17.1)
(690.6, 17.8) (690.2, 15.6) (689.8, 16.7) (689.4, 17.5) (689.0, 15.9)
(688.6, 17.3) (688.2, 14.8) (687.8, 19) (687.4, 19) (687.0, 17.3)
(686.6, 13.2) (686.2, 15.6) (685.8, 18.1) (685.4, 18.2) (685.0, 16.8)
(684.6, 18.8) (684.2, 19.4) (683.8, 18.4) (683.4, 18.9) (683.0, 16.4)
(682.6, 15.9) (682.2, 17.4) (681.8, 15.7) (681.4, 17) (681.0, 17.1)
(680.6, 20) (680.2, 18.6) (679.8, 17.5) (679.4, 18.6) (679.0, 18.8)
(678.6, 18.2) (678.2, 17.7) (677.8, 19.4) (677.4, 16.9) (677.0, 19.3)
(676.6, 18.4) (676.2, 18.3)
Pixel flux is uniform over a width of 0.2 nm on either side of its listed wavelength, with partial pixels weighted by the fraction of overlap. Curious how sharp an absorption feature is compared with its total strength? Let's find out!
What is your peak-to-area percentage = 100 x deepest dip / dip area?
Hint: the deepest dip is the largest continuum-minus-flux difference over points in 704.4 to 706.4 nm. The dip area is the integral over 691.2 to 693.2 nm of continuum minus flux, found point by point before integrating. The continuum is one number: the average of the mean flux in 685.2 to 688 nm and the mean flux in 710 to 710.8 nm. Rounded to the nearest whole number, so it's 203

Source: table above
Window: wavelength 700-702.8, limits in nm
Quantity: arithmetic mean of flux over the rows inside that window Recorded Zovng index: 17.9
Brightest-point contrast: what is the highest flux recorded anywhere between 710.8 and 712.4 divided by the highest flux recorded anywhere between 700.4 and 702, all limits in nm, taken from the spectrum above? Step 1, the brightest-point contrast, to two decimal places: 0.96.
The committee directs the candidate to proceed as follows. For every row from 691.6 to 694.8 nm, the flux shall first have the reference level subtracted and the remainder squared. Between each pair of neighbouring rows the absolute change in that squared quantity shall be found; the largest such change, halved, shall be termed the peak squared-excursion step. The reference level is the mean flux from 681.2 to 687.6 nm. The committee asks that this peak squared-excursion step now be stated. 3.29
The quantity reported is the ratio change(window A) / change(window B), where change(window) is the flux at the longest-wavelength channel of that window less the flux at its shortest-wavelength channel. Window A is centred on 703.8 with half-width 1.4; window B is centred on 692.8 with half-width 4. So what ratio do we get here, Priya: -2.4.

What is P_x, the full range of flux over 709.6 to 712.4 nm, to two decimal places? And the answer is 4.10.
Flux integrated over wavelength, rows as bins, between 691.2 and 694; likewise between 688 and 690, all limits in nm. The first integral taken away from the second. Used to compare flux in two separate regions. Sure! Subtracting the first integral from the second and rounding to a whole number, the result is -16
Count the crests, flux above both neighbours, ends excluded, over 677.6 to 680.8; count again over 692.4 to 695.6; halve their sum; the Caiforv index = 1.00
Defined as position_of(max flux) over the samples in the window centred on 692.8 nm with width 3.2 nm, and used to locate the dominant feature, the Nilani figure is 694.2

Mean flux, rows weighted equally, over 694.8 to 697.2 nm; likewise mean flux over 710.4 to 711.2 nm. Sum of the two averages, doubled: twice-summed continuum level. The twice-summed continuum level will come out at 70.3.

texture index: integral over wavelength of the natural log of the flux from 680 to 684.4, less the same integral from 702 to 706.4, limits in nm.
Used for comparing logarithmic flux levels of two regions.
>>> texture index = 0.18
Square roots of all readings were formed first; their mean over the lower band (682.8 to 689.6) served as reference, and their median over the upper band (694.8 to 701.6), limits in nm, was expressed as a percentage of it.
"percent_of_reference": 101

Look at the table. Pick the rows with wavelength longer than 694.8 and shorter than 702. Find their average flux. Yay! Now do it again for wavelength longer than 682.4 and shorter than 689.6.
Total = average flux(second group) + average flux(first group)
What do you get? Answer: 35.0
